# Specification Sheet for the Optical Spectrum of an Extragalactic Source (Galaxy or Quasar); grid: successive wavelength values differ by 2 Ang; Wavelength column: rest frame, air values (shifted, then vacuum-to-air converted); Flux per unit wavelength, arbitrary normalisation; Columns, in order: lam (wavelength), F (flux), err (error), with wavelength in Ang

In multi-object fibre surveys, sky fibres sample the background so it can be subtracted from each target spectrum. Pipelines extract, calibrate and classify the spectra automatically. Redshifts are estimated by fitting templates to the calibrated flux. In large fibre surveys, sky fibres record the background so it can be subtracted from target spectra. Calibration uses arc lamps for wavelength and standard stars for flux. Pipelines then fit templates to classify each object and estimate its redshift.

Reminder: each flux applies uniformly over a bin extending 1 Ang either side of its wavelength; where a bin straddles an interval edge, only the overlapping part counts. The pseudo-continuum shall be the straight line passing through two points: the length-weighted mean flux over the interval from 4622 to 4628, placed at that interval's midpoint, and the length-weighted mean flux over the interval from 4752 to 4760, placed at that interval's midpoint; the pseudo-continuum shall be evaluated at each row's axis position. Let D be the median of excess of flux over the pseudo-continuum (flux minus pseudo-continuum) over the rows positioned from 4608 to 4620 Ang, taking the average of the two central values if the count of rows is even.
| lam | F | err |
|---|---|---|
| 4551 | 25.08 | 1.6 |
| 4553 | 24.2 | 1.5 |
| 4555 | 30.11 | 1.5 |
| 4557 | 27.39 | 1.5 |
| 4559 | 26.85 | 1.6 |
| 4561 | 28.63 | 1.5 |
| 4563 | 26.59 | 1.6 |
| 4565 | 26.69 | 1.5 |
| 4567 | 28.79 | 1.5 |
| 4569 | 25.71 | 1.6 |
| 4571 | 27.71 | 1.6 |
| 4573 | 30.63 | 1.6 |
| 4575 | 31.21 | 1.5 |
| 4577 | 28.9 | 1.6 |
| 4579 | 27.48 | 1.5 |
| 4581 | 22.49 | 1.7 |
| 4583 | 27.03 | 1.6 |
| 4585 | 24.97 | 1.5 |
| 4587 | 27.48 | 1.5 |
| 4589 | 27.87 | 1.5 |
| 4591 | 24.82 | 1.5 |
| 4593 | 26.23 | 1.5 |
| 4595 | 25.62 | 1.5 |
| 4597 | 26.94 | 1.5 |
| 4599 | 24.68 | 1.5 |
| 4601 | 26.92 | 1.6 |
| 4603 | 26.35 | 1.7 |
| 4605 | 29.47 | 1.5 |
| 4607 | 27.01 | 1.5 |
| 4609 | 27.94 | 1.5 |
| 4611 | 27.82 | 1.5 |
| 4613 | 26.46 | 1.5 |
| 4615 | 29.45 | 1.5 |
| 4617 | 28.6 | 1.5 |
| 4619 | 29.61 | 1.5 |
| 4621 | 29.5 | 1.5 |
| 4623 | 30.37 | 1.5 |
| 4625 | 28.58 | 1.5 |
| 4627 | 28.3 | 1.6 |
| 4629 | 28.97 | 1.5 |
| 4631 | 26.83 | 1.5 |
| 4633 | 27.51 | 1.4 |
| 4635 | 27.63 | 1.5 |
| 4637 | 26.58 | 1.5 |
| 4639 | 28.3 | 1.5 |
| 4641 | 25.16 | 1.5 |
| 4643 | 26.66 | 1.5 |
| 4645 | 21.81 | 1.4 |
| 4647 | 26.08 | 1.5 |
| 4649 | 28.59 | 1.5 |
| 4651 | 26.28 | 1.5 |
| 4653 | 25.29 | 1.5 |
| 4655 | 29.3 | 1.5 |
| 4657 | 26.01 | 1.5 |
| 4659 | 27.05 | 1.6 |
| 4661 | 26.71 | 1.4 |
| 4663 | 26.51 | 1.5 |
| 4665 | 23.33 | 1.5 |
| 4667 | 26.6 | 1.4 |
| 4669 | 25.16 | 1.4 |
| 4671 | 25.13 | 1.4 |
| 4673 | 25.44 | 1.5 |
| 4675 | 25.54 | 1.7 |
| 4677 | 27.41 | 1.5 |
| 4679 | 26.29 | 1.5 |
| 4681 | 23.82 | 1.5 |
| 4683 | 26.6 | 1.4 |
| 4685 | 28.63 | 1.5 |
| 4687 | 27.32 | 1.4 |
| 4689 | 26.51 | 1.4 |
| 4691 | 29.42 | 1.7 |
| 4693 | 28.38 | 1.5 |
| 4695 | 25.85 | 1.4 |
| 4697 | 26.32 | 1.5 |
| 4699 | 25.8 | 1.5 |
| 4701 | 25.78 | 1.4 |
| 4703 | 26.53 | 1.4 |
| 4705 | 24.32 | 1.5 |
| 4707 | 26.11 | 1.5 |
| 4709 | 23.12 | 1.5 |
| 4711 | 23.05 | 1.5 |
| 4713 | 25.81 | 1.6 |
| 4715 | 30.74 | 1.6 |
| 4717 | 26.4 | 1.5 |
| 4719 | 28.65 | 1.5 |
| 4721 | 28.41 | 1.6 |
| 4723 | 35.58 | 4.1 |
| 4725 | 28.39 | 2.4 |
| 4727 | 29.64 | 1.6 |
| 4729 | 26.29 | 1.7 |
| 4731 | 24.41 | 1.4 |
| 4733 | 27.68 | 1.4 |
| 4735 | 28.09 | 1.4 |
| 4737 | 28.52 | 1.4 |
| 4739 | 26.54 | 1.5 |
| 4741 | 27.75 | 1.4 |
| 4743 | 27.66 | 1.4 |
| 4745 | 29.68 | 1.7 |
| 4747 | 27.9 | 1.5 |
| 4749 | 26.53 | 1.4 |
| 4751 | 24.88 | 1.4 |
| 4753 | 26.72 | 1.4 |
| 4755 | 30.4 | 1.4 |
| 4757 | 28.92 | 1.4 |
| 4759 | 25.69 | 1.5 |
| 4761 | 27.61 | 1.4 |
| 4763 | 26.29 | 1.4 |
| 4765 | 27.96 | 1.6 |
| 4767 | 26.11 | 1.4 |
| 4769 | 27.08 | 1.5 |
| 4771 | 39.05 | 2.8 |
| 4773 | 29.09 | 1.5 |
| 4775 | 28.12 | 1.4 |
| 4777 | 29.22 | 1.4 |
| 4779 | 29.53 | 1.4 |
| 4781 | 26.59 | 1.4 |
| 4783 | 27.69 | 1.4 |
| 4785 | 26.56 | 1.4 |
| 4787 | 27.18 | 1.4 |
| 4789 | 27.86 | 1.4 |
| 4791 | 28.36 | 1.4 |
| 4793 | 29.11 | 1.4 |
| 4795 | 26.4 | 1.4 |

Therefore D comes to -0.92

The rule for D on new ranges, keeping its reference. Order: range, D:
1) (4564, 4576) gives -1.33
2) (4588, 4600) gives -3.43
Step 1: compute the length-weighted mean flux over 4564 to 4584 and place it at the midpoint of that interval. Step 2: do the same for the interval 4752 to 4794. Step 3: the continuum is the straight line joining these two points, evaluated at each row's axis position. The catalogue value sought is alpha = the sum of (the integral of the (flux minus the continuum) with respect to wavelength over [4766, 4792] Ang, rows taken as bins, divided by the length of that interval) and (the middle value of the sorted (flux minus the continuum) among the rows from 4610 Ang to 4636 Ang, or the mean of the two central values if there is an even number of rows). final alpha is 1.0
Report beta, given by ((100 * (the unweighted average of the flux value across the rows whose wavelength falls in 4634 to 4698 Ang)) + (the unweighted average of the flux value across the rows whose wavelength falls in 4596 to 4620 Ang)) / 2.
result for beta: 1335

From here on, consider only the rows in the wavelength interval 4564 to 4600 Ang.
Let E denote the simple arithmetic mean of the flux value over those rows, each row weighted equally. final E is 27.0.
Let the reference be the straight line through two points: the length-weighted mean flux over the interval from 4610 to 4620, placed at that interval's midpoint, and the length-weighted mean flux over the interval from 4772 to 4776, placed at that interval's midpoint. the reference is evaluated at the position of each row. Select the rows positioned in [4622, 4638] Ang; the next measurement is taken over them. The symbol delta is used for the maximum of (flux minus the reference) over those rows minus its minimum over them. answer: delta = 3.8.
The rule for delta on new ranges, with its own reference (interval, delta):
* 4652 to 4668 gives 6.0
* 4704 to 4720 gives 7.7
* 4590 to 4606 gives 4.8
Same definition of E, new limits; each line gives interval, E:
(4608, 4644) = 28.0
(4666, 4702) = 26.4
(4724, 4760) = 27.5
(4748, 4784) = 28.2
